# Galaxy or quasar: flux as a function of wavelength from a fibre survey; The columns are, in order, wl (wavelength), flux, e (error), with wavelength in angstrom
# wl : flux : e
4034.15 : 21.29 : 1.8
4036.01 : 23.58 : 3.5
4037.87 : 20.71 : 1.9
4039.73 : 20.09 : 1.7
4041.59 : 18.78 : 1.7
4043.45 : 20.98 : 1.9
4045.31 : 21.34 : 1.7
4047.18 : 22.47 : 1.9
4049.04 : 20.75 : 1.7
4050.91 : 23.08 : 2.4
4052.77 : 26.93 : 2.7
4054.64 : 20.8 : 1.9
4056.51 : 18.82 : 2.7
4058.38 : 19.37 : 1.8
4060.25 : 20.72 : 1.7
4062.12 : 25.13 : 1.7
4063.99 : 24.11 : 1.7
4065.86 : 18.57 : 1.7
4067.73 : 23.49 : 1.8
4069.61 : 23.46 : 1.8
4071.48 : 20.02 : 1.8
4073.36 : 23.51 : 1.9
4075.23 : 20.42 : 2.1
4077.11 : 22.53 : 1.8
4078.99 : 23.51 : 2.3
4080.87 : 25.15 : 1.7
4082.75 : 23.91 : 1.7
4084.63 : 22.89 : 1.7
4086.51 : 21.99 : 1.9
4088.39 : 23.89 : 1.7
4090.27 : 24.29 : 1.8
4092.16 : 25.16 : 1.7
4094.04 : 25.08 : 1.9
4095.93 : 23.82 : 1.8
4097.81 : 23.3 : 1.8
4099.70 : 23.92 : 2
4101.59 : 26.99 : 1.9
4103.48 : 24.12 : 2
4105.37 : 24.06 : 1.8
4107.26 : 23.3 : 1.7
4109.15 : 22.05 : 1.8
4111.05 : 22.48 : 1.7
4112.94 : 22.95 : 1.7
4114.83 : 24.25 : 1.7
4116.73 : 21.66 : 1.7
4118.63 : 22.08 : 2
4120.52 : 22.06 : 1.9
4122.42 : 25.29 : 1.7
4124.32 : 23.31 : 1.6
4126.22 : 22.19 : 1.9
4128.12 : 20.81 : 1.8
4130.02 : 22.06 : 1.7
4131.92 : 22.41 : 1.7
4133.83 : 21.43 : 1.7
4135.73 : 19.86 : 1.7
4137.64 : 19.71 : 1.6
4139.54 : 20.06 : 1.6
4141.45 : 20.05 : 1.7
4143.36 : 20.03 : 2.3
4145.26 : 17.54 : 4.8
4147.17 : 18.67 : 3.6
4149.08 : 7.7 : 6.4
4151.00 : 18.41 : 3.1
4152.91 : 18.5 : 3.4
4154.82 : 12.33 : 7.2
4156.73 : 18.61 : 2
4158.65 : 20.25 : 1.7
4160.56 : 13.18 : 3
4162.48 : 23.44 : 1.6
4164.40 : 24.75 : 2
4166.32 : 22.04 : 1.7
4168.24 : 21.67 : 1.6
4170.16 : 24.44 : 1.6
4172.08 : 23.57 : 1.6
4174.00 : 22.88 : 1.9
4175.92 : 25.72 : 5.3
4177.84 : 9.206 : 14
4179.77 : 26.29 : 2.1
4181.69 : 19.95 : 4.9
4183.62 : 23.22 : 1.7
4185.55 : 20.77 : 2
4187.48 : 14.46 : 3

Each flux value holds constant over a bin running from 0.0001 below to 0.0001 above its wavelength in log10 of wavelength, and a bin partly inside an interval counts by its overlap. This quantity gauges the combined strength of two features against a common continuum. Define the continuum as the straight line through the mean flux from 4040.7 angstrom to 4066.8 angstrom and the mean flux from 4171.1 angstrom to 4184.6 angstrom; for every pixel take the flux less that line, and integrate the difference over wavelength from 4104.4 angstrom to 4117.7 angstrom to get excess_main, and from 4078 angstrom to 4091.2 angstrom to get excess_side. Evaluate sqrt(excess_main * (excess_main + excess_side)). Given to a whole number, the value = 29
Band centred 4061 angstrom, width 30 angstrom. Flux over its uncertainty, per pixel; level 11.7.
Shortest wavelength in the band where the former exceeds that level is 4047.18 angstrom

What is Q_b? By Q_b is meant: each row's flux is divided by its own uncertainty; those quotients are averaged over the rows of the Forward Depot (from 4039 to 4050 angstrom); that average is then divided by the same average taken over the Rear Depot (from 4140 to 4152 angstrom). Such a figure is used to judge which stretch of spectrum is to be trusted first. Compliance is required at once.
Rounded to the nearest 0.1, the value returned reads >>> 1.9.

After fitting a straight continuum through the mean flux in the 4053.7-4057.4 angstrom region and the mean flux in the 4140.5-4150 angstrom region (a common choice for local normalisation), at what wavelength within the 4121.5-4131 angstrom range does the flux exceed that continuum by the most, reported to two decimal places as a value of 4122.42 angstrom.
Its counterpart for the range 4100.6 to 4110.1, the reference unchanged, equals 4101.59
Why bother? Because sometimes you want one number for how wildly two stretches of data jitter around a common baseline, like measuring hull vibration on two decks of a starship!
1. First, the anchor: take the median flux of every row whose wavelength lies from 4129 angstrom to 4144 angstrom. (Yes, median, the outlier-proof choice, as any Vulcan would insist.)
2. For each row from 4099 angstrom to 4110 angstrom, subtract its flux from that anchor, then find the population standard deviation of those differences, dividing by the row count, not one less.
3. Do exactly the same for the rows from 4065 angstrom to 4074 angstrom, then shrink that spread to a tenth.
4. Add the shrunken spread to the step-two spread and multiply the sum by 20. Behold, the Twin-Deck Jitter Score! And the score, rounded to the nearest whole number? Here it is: 34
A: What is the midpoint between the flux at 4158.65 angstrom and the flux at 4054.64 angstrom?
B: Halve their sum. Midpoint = 20.5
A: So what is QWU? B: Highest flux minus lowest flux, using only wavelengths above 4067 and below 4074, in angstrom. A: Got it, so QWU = 3.5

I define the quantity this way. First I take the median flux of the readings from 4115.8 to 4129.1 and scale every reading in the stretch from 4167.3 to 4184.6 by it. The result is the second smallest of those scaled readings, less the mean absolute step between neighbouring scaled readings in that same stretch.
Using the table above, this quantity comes 0.62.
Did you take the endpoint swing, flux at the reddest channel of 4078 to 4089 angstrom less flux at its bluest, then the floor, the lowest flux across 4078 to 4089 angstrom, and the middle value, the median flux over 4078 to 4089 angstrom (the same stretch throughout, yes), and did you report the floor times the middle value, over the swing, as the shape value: 1371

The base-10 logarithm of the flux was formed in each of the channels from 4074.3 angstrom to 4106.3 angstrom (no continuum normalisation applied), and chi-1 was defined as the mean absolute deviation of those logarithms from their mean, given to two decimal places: 0.02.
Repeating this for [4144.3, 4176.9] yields 0.09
